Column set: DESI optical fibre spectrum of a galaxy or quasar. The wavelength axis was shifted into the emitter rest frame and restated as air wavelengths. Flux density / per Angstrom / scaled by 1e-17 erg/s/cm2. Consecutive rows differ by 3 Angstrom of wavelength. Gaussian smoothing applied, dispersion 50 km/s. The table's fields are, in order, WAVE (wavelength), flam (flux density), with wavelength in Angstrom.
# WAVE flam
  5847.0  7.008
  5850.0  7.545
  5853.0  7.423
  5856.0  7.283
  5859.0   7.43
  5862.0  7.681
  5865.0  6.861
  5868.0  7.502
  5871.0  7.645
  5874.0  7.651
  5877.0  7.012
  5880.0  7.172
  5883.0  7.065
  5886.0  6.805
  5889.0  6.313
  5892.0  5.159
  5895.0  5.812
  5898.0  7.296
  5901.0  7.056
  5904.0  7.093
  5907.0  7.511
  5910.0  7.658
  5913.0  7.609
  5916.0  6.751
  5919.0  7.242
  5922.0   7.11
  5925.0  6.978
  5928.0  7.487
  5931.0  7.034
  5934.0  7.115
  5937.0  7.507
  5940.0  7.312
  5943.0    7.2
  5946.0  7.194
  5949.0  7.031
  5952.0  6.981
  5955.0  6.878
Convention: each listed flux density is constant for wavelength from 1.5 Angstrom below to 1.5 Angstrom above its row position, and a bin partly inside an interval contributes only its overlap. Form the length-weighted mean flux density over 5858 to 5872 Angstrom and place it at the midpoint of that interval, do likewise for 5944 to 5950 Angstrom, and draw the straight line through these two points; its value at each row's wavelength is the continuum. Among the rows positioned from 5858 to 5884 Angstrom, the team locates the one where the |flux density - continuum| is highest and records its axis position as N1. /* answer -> 5865.0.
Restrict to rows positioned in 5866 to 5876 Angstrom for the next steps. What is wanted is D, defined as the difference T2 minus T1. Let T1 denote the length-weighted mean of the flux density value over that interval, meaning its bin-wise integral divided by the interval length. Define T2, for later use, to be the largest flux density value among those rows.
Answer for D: 0.12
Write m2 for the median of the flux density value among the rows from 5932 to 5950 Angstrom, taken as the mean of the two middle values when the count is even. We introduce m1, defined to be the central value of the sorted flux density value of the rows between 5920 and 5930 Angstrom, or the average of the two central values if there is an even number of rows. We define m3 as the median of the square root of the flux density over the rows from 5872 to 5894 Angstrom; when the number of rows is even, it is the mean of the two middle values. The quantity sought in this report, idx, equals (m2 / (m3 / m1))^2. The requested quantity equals 373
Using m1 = 7.11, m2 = 7.20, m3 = 2.65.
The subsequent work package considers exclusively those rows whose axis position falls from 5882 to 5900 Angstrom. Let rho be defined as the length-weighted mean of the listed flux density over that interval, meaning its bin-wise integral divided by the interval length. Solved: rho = 6.41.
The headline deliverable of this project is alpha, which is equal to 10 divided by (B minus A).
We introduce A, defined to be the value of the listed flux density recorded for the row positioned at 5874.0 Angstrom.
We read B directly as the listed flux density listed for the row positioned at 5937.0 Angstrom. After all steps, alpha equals -69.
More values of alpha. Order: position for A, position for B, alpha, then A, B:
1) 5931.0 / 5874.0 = 16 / 7.034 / 7.651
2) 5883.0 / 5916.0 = -32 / 7.065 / 6.751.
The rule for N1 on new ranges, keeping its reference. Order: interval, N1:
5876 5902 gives 5892.0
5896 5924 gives 5916.0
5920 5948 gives 5937.0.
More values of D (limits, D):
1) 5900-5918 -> 0.37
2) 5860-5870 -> 0.31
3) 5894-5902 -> 0.54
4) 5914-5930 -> 0.36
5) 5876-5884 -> 0.08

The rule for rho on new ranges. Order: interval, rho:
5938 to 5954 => 7.15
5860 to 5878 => 7.40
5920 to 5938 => 7.20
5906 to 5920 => 7.35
